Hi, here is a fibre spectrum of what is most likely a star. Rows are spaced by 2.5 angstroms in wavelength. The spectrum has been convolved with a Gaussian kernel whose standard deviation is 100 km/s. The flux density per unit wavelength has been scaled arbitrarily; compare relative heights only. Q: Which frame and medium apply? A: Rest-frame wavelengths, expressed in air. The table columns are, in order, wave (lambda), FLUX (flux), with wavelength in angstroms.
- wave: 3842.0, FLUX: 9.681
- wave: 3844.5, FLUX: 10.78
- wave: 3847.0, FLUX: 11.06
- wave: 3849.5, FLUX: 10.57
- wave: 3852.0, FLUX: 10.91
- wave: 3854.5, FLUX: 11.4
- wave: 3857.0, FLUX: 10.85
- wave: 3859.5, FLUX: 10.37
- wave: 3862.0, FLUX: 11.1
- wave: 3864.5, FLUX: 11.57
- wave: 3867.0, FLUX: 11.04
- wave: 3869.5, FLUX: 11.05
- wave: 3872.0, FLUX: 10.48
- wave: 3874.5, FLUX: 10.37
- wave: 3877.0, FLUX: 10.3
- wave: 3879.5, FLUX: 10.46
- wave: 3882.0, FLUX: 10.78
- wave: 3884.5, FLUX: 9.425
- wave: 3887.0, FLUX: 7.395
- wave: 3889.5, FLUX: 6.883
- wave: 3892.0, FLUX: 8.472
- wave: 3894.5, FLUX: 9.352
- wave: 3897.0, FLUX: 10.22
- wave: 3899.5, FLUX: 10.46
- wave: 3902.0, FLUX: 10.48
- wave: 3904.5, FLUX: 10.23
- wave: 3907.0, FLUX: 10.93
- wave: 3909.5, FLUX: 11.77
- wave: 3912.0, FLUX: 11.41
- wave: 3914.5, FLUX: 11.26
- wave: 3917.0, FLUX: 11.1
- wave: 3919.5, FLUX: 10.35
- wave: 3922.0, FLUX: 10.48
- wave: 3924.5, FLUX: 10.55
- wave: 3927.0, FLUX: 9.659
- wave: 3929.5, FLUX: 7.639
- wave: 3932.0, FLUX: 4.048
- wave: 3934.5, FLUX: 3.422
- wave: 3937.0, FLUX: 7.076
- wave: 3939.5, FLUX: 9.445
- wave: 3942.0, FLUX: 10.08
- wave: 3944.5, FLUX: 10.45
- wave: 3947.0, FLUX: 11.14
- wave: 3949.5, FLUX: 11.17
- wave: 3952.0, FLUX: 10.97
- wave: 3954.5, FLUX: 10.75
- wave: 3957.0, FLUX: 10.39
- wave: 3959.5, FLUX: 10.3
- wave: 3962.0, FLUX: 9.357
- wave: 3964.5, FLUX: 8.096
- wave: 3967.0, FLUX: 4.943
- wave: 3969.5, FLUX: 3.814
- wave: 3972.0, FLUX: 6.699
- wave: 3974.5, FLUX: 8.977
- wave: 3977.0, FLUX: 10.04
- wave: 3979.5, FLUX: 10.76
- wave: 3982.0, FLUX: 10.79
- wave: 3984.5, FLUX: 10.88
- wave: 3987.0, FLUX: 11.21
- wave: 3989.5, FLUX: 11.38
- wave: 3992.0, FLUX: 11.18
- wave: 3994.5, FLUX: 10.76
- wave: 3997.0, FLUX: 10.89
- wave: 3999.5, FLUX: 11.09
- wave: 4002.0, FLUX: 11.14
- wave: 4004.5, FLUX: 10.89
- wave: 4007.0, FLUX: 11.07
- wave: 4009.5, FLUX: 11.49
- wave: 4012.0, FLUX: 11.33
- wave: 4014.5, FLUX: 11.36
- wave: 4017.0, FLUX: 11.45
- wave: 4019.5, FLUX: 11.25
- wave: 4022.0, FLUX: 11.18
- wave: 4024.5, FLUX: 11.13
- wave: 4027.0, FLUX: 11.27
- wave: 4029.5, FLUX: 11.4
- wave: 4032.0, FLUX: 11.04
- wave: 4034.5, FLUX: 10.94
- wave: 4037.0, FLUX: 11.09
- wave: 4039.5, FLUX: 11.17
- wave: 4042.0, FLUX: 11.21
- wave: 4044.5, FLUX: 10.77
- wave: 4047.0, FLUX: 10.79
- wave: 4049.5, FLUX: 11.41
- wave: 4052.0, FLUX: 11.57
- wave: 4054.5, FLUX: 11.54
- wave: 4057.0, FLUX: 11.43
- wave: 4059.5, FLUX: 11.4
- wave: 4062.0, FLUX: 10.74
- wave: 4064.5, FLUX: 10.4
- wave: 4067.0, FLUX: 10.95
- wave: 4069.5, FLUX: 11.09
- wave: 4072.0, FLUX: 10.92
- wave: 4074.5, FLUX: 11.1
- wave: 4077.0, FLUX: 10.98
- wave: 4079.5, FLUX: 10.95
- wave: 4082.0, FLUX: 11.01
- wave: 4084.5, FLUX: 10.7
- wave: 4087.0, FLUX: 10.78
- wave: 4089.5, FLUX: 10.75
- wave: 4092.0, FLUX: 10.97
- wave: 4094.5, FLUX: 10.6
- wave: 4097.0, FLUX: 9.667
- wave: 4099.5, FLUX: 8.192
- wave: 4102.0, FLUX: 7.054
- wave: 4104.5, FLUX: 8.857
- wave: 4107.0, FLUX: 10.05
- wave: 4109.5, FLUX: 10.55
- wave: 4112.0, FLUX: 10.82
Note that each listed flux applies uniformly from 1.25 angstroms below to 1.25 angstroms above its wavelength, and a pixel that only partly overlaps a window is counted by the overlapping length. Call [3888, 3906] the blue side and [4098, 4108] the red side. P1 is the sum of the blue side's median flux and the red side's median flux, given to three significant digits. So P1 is 18.7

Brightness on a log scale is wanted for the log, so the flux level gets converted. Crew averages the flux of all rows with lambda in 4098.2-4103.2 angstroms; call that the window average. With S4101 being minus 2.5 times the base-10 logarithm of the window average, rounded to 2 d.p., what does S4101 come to -2.21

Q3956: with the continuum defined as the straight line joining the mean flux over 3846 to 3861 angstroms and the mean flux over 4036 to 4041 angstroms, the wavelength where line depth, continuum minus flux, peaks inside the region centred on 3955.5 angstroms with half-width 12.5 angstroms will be 3967.0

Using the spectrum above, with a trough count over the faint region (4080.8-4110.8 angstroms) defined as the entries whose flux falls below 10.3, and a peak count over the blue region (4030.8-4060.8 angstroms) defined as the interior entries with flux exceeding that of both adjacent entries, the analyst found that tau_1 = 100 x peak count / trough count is 40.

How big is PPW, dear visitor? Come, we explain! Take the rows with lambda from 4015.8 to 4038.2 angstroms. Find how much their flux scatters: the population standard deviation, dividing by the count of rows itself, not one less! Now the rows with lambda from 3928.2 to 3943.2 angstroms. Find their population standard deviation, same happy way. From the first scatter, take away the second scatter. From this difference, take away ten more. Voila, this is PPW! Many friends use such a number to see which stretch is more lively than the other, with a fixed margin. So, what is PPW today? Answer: -12.3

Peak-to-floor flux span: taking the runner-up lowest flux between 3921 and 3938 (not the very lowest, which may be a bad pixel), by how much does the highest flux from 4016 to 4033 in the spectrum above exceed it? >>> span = 7.4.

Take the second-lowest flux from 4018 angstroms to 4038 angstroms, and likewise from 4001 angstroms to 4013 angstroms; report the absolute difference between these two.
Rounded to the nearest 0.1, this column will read 0.0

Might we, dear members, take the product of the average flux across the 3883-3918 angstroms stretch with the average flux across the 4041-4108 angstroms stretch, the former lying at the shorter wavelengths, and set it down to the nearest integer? 105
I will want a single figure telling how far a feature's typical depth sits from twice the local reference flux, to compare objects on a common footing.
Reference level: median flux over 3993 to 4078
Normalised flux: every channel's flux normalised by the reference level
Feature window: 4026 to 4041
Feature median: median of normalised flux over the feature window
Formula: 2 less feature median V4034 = 1.00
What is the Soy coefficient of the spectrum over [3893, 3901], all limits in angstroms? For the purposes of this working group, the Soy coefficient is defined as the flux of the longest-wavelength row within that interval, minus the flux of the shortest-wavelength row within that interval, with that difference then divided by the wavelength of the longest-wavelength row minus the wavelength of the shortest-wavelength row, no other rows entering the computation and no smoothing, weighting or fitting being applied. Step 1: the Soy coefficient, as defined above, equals 0.22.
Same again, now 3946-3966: -0.17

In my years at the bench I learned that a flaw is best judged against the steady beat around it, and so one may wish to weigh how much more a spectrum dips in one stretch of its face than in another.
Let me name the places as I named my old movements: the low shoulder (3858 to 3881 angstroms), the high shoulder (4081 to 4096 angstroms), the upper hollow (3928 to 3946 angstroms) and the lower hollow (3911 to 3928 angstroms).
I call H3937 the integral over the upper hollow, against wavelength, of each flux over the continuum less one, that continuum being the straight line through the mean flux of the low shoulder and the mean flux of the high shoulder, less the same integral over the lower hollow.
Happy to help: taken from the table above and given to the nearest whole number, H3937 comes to -5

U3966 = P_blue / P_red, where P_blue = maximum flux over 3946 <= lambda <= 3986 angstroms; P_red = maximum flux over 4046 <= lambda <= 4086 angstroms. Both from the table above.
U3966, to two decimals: 0.97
